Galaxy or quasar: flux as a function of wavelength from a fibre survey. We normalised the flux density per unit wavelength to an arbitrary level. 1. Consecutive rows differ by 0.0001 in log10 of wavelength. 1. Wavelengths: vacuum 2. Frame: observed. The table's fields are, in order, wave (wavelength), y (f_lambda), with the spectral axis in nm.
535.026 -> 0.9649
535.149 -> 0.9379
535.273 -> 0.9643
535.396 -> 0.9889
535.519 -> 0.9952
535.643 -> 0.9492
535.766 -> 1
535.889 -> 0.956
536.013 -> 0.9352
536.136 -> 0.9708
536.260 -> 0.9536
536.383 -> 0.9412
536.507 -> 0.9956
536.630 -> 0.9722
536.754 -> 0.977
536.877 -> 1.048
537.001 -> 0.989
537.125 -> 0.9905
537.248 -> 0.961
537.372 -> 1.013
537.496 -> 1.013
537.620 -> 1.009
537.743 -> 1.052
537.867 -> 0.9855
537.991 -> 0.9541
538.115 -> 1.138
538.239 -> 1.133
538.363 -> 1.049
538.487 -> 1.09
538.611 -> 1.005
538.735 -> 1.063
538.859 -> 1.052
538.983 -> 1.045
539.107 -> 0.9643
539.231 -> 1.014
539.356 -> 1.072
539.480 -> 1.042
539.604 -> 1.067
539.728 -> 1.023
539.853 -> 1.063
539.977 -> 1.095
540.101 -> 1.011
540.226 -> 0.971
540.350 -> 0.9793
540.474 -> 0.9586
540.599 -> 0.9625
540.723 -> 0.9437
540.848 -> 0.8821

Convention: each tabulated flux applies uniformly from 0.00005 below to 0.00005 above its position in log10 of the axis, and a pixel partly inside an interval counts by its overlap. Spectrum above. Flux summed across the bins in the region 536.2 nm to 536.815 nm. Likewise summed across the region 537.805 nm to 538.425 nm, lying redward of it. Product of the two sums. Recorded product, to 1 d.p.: 25.5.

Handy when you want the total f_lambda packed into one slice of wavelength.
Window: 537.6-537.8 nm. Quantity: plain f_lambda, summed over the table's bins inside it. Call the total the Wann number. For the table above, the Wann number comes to 2.06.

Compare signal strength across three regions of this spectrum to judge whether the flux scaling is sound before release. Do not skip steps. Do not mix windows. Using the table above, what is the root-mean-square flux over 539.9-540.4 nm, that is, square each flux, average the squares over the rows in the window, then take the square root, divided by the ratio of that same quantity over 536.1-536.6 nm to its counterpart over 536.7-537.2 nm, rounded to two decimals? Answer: 1.05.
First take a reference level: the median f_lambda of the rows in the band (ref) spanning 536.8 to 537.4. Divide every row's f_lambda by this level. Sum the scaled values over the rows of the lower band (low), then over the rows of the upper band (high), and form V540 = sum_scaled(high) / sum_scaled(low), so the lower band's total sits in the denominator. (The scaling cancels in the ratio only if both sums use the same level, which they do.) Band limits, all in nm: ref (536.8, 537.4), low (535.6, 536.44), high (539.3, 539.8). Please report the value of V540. 0.63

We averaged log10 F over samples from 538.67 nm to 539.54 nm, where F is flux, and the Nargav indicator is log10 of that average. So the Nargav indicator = -1.82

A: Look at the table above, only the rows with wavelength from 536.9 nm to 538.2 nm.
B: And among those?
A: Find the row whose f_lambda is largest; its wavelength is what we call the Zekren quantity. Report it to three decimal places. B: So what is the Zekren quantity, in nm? 538.115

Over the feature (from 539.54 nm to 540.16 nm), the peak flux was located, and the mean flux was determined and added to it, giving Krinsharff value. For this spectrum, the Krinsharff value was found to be 2.15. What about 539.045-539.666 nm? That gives 2.10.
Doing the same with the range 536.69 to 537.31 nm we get 2.04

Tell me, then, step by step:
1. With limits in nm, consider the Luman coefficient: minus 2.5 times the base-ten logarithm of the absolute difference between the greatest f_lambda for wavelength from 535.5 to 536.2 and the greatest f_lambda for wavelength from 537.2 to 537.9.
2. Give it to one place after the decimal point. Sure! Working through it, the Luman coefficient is 3.2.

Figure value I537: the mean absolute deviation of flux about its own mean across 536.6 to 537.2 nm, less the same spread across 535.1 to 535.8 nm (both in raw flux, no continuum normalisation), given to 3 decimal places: -0.001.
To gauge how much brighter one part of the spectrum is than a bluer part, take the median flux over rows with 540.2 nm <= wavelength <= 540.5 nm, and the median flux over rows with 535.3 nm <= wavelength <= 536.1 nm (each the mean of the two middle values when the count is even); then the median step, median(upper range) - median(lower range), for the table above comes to 0.00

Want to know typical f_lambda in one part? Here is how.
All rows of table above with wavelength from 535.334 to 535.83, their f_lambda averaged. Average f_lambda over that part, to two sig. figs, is 0.98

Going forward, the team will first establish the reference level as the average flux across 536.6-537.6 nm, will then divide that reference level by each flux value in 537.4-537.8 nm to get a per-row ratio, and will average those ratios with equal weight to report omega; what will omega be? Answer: 0.97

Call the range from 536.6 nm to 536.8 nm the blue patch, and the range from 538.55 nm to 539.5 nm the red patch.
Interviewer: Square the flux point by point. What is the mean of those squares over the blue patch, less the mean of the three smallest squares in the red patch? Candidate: -0.04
